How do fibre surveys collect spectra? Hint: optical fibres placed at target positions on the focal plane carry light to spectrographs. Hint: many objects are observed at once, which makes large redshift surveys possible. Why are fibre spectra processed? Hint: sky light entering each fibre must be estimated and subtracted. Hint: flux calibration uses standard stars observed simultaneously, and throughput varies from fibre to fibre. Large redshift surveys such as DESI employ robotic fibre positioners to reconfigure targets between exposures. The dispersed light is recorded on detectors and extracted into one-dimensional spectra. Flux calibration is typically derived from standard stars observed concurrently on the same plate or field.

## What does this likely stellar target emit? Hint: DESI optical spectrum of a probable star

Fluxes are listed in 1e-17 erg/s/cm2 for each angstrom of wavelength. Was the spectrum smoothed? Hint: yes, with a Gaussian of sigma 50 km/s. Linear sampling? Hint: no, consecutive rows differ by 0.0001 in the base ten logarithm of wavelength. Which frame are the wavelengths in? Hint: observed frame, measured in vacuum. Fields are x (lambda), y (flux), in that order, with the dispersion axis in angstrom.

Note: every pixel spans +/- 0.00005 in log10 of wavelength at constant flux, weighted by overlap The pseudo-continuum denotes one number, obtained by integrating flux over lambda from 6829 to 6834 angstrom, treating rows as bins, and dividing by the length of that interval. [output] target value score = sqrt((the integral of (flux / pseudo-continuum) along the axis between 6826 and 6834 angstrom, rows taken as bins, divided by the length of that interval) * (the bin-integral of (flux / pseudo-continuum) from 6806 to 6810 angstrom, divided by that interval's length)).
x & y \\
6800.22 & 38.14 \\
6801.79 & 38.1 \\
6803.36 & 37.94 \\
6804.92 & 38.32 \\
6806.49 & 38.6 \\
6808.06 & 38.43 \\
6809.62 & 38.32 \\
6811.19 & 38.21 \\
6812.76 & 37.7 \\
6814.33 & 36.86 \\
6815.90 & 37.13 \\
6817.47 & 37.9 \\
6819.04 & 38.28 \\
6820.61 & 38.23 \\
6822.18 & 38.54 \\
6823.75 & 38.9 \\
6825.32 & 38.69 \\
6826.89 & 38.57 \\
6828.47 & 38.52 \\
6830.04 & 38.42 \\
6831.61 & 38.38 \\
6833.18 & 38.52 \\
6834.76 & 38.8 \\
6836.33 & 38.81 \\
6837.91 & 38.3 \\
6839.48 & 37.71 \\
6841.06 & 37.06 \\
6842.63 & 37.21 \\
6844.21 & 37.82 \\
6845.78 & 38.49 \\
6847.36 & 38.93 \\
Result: 1.00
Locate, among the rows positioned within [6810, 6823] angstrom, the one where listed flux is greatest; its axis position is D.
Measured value 6822.18 angstrom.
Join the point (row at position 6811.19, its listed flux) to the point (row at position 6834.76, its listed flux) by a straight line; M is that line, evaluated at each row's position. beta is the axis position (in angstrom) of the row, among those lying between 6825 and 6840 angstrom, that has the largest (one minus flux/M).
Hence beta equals 6839.48 angstrom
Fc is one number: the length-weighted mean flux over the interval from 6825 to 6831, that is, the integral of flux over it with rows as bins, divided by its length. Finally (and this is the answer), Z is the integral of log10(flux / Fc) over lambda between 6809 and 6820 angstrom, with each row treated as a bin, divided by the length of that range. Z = -0.009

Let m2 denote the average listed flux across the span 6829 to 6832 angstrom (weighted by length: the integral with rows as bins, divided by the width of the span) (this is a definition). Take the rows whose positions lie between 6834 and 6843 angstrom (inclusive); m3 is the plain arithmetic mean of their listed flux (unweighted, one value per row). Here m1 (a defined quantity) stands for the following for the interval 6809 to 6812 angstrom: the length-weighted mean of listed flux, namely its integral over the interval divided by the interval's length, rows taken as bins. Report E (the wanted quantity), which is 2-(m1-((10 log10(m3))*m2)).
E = 572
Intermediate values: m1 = 38.2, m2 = 38.5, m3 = 38.0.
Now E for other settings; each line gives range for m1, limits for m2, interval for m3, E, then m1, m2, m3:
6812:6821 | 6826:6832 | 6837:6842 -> 571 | 37.7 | 38.5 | 37.7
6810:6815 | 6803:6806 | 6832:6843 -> 569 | 37.6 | 38.3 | 38.1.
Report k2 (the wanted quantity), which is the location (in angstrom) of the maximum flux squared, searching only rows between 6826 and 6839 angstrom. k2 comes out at 6836.33 angstrom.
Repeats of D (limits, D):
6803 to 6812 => 6806.49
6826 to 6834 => 6826.89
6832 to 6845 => 6836.33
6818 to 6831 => 6823.75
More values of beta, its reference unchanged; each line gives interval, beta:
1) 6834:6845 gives 6841.06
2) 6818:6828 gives 6820.61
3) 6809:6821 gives 6814.33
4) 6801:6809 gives 6803.36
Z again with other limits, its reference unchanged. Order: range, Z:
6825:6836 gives 0.000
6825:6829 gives 0.001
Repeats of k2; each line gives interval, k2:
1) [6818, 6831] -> 6823.75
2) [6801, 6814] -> 6806.49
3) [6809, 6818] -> 6809.62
